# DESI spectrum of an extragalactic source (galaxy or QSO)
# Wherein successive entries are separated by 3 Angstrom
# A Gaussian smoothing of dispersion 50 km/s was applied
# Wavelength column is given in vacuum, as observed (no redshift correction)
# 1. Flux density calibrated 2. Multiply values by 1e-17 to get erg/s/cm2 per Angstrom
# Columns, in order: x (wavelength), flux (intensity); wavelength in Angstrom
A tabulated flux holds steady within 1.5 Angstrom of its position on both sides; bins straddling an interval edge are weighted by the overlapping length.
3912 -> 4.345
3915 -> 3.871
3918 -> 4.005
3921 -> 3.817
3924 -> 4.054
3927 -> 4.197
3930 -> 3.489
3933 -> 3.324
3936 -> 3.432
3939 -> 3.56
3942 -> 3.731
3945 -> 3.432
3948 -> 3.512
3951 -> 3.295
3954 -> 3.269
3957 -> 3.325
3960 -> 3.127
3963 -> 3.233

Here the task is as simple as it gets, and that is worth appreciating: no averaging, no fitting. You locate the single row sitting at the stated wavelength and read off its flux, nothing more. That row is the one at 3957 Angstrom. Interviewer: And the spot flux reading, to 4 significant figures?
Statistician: 3.325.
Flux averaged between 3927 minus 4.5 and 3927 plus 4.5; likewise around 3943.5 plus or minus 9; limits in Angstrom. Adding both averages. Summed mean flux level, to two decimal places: 7.41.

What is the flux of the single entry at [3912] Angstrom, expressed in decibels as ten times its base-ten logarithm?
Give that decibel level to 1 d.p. 6.4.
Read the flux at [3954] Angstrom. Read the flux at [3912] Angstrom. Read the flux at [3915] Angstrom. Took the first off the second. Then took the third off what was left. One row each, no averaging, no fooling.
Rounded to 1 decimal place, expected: -2.8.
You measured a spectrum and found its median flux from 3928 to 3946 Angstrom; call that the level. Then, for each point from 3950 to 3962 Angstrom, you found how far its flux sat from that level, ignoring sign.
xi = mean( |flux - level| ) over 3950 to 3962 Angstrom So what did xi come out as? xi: 0.21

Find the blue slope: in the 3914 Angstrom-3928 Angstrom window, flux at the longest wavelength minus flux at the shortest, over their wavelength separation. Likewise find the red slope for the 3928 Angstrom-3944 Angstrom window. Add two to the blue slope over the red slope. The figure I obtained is 3.3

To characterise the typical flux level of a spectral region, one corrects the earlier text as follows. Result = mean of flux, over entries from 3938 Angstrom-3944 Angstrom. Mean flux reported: 3.6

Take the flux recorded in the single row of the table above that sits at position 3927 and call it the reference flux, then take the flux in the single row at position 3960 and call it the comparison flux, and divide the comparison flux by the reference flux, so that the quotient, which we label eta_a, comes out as 0.75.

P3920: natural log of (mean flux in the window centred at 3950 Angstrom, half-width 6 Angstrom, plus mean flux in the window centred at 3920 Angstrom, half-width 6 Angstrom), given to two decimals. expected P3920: 1.99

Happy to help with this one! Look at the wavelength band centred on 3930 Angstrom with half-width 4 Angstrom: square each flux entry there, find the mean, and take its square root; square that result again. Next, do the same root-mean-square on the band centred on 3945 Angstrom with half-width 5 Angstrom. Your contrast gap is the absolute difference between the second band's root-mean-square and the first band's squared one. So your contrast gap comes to 10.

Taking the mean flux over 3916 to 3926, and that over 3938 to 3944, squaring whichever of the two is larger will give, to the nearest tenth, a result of 15.7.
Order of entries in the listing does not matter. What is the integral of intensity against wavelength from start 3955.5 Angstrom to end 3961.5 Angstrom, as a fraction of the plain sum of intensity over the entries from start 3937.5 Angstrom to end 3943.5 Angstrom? 2.65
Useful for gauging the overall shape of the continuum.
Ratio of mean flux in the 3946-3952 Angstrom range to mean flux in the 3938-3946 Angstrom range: 0.95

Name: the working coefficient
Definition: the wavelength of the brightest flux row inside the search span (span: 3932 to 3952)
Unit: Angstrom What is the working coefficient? 3942 Angstrom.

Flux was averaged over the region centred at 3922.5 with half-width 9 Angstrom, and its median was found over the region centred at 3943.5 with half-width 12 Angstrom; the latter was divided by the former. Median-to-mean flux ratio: 0.88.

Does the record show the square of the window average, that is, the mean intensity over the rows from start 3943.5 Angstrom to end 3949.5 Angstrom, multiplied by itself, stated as 12.1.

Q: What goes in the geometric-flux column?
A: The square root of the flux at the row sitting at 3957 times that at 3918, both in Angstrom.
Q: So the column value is 3.6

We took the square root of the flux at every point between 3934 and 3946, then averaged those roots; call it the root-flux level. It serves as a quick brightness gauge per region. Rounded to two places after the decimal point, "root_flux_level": 1.88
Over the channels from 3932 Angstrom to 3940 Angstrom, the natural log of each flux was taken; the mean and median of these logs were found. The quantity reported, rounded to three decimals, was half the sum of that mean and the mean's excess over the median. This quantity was 0.618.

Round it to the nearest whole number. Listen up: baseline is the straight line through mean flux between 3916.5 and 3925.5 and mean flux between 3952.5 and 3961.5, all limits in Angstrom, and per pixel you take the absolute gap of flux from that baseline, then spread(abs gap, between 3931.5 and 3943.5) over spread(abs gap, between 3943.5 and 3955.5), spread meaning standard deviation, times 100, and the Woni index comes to 561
